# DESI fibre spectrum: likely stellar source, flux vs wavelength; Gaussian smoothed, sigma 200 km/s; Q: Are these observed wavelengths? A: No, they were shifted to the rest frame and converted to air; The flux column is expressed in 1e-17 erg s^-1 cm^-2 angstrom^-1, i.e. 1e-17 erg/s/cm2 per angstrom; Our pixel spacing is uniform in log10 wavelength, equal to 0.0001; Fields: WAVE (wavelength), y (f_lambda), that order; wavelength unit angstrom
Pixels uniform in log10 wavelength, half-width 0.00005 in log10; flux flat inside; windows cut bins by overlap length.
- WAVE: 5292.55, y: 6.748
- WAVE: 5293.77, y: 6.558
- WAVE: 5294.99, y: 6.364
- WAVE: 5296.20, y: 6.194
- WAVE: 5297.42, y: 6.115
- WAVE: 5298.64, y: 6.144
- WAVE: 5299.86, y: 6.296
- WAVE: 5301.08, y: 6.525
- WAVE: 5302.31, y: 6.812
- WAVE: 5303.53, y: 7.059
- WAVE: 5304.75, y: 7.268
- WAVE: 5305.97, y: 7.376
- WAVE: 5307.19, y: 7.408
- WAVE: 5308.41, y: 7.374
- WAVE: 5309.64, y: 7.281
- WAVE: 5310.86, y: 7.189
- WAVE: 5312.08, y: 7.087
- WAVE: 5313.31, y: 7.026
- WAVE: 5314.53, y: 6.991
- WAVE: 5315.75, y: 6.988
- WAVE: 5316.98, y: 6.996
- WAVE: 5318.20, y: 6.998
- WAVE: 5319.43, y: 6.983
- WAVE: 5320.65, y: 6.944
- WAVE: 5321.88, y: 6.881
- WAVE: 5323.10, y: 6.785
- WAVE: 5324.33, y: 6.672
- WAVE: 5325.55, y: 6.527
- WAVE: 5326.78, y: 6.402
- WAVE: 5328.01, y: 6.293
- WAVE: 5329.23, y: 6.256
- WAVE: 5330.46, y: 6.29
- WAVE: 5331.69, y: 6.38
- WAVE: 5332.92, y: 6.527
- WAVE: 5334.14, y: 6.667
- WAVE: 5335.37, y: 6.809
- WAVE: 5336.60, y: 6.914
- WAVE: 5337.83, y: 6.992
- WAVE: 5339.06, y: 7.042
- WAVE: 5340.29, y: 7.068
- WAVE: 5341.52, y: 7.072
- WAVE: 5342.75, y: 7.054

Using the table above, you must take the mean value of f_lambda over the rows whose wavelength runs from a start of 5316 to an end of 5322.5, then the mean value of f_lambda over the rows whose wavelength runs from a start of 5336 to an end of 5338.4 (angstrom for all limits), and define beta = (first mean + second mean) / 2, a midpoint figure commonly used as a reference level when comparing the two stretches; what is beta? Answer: 6.96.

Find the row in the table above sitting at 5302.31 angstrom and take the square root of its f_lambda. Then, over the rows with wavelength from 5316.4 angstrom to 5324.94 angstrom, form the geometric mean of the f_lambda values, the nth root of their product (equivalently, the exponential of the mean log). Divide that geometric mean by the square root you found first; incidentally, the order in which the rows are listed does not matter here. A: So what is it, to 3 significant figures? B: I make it 2.64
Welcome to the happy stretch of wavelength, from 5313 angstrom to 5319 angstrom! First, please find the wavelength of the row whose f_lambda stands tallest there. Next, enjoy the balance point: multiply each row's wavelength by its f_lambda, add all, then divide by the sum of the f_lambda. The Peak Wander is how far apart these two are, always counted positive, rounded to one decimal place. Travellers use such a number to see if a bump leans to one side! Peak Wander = 2.4 angstrom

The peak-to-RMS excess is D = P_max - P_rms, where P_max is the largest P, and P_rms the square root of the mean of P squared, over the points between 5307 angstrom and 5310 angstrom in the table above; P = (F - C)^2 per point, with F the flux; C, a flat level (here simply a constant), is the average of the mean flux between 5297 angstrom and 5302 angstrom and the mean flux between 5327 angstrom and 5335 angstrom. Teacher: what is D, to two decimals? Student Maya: 0.10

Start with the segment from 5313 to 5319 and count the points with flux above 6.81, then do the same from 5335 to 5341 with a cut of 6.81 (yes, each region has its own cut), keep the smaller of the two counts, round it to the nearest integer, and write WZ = 4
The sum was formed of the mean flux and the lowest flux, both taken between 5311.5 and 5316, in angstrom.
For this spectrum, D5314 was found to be 14.0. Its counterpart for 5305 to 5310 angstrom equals 14.6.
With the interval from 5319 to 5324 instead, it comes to 13.7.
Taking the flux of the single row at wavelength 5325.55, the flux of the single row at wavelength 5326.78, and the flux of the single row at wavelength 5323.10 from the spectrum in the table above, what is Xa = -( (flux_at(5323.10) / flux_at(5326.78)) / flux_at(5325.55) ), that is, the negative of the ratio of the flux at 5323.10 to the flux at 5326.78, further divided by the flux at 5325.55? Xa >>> -0.162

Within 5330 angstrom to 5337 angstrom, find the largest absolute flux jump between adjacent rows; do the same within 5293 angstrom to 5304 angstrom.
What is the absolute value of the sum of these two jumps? 0.434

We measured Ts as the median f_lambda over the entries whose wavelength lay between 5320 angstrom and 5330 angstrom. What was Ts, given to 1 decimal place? 6.6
